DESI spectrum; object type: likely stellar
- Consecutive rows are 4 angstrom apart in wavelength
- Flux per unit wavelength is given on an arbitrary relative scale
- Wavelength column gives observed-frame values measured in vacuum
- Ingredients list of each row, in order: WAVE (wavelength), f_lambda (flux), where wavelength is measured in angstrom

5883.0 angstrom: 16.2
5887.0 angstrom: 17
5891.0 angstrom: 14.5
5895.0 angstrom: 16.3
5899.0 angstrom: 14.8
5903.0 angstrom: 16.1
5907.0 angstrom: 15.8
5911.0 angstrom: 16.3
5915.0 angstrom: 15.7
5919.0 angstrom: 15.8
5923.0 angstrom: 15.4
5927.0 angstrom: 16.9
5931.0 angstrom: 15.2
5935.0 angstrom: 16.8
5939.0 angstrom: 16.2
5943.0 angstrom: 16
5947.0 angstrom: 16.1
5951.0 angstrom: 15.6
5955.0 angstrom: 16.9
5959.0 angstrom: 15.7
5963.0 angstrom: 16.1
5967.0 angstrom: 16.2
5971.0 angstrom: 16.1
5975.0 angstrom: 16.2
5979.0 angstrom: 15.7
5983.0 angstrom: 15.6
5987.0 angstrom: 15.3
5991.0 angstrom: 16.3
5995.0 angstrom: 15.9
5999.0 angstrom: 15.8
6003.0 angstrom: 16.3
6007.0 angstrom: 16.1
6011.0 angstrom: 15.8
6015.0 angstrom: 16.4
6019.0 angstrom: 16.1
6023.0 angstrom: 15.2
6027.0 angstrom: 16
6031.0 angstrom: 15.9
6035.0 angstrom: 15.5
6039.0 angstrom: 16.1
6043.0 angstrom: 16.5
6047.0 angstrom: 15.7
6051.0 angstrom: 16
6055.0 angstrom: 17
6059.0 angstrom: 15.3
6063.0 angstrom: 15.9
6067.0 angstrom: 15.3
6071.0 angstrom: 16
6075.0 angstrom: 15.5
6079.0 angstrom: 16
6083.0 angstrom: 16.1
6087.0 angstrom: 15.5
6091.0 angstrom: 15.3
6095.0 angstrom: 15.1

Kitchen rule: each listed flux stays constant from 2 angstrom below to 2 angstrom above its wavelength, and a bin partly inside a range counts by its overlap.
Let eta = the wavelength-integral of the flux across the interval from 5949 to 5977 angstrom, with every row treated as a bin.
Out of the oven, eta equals 451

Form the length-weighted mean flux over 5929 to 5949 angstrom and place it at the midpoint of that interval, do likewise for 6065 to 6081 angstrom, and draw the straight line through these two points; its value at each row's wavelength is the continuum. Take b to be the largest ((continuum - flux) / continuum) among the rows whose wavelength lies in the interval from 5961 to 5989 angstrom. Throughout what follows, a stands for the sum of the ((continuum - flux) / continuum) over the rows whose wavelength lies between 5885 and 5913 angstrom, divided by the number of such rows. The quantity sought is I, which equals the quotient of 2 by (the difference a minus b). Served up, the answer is -107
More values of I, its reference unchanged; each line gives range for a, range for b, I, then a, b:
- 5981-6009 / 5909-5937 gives -37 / 0.001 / 0.055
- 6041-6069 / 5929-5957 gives -29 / -0.013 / 0.055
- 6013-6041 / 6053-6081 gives -63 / -0.004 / 0.028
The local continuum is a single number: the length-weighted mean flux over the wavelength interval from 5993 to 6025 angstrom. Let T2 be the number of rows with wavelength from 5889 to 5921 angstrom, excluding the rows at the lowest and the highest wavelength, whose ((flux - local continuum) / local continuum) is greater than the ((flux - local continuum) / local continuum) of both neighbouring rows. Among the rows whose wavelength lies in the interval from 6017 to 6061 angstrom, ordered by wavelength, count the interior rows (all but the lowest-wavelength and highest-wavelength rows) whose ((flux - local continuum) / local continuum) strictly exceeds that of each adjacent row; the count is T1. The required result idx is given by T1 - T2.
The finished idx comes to 0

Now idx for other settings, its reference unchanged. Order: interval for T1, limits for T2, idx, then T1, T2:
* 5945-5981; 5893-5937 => -1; 3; 4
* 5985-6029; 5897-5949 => -2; 3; 5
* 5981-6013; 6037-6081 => -2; 2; 4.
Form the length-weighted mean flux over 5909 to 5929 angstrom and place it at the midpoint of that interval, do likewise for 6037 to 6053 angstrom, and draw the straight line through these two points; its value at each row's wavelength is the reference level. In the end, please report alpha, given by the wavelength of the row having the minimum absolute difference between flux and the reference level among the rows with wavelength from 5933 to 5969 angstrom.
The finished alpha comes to 5943.0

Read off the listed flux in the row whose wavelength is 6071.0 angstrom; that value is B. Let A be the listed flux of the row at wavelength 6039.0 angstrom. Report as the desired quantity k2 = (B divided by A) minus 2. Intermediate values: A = 16.1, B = 16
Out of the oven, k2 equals -1.01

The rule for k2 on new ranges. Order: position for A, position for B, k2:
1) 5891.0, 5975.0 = -0.88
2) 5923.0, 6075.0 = -0.99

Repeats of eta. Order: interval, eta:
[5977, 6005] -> 444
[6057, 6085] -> 440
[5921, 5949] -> 450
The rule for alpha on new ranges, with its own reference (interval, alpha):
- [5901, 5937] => 5903.0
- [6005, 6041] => 6039.0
